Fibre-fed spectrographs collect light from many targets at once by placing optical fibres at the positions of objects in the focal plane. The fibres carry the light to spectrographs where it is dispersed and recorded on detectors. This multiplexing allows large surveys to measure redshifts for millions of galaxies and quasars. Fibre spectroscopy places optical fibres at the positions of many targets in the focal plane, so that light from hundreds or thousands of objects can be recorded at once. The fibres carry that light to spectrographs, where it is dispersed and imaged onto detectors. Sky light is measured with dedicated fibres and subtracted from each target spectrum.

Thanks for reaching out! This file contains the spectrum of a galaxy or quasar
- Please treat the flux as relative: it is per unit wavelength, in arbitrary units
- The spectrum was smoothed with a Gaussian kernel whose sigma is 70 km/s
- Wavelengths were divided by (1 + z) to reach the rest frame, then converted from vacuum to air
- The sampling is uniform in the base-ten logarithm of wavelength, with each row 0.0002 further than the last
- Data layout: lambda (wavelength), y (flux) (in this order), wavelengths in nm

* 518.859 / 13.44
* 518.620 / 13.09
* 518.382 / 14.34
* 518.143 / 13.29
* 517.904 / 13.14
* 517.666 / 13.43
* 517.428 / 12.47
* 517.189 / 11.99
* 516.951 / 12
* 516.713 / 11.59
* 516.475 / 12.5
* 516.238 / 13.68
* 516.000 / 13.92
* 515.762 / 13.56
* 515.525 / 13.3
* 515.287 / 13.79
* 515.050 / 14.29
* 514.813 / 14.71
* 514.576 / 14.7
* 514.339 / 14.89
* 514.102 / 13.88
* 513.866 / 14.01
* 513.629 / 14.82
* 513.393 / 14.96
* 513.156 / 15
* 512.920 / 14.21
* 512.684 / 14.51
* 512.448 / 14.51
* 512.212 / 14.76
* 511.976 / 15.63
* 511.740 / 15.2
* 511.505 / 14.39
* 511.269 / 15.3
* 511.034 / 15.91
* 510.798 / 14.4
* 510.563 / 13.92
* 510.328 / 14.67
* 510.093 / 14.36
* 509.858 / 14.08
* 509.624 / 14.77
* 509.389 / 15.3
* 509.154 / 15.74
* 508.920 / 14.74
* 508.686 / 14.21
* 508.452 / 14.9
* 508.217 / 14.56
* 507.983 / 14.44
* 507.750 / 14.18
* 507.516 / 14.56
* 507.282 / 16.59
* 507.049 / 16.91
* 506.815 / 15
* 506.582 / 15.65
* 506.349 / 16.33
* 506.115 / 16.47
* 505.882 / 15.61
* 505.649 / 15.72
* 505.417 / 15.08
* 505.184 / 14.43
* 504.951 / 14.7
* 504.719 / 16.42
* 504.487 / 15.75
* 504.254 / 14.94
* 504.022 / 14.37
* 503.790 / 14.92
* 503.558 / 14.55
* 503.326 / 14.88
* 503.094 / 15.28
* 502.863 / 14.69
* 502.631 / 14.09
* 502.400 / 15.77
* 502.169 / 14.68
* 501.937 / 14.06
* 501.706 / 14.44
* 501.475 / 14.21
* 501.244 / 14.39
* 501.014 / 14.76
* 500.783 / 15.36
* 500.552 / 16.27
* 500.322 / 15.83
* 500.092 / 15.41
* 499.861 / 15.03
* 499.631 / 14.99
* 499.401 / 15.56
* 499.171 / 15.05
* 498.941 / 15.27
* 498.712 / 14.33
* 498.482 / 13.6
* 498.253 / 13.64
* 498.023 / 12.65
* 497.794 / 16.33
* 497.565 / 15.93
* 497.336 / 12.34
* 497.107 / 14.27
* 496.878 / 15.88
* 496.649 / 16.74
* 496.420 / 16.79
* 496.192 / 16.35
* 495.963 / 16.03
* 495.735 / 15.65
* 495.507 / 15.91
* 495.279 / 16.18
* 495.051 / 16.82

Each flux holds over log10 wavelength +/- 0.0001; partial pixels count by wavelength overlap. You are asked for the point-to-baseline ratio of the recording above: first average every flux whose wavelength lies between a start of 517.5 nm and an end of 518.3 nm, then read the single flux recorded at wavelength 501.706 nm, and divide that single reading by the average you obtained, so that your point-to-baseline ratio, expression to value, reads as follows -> 1.09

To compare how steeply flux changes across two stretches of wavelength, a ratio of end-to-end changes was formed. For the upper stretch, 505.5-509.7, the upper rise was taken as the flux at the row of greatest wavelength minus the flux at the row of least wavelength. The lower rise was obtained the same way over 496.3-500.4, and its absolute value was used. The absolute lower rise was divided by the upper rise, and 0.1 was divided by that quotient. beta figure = -0.10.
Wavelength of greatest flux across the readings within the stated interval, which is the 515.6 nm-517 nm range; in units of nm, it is 516.000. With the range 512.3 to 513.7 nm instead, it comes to 513.156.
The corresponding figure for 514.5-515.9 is 514.813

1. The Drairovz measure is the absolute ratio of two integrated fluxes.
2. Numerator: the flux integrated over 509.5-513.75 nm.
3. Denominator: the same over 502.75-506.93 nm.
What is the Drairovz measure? 0.98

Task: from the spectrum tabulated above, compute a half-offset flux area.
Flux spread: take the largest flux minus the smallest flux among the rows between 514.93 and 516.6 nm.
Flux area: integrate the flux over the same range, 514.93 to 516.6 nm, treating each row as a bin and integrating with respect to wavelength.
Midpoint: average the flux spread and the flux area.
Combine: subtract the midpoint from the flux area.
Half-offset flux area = 10.4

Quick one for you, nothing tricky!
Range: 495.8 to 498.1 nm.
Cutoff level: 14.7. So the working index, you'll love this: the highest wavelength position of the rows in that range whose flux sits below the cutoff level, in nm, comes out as 498.023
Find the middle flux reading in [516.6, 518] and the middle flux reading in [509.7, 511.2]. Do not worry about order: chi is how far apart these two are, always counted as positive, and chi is 2.1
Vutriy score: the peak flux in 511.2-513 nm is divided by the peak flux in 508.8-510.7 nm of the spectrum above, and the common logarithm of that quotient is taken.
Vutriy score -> 0.00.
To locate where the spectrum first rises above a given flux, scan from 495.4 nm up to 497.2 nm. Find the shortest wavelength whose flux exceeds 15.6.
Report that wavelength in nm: 495.507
